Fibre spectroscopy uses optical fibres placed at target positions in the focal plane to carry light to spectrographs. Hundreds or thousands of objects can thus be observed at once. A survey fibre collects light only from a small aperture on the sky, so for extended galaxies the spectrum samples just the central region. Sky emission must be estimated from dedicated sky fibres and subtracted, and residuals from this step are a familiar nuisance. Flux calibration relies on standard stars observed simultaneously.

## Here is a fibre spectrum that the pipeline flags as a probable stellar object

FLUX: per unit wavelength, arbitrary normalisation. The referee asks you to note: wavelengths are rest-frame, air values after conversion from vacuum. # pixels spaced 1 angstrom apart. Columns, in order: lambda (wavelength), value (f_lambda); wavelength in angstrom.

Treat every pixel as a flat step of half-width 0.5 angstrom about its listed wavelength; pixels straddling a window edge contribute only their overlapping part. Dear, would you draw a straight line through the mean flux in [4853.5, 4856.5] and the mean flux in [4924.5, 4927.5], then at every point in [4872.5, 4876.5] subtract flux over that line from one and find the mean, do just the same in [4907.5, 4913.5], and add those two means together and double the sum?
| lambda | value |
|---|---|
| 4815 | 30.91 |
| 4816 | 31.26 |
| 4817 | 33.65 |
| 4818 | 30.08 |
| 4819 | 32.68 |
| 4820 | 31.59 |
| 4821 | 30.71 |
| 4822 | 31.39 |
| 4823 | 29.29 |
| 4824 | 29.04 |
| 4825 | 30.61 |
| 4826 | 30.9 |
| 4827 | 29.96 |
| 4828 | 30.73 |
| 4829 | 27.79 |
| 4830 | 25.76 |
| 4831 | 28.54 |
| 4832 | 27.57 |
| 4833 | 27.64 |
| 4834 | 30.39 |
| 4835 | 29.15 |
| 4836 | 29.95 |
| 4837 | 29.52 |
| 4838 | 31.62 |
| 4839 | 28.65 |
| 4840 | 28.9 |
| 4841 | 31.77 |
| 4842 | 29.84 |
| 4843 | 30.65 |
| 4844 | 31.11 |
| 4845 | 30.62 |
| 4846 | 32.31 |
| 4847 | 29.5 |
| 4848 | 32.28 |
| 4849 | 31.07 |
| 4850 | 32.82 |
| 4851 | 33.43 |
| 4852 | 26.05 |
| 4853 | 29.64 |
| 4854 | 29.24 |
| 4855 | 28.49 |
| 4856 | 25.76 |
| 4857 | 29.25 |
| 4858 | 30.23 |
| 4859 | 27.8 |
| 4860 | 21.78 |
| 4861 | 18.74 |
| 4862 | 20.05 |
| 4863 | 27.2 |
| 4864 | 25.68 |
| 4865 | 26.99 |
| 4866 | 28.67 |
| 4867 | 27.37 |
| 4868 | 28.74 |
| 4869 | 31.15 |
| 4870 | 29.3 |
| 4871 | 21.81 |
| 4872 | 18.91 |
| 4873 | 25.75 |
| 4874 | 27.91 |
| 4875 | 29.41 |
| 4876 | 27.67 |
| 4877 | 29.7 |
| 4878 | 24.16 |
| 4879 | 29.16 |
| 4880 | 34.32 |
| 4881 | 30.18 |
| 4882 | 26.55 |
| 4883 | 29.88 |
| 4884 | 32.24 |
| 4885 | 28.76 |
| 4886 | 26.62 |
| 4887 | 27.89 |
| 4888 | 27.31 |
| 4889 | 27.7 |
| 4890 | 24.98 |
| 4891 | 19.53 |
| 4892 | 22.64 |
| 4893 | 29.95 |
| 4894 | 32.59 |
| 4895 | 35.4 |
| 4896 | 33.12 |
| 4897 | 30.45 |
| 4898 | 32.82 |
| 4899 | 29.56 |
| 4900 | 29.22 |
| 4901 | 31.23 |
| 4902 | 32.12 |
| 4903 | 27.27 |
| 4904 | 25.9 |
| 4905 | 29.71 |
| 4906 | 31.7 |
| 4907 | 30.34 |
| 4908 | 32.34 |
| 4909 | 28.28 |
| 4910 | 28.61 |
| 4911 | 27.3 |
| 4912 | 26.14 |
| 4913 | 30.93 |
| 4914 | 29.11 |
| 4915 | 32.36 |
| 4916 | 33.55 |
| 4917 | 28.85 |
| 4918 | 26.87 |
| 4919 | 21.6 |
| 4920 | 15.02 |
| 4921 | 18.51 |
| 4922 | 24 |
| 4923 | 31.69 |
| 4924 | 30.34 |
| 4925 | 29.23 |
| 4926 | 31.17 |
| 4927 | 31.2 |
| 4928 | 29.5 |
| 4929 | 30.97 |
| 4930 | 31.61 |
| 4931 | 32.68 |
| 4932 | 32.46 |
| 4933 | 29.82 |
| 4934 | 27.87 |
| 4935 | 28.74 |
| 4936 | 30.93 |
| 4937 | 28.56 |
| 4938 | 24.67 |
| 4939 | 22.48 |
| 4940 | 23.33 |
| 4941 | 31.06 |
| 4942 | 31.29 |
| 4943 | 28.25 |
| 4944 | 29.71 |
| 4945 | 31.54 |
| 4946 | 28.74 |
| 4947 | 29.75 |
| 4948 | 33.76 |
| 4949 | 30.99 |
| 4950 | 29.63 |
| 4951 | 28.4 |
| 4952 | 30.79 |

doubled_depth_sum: 0.13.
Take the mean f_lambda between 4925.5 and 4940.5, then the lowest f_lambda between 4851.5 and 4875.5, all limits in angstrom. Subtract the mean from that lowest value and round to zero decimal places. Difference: -10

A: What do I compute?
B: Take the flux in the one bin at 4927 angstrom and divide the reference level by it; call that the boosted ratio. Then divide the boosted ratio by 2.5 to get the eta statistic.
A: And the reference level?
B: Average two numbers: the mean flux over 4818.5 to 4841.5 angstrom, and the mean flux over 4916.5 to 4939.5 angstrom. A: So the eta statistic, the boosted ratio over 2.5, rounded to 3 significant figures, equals 0.369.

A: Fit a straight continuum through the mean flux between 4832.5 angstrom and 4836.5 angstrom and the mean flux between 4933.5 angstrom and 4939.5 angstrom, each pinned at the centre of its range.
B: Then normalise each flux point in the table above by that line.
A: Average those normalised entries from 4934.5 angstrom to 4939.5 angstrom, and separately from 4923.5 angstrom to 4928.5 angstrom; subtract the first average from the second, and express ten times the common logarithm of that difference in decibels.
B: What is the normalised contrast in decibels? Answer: -10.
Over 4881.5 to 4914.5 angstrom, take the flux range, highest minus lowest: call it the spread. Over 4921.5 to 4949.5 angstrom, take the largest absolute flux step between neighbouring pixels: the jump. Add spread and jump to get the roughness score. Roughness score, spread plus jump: 23.6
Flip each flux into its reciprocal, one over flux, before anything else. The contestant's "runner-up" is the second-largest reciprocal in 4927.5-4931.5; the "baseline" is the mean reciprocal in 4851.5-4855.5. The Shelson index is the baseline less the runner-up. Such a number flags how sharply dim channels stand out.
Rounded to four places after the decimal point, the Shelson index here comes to 0.0031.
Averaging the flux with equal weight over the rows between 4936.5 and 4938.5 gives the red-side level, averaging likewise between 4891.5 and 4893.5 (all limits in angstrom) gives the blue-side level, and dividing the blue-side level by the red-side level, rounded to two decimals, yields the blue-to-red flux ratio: 0.99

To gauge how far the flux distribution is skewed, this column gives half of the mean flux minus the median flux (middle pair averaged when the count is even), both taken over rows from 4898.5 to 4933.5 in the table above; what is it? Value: -0.41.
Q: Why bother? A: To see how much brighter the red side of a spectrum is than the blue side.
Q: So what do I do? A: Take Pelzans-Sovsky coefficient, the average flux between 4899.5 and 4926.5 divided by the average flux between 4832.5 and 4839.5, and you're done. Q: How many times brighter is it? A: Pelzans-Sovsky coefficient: 0.96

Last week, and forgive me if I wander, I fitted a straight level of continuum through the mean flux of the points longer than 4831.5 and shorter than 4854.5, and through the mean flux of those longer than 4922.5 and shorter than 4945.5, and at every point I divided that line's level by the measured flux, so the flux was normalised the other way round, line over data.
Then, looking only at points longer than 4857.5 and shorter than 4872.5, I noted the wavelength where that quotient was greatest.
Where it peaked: 4861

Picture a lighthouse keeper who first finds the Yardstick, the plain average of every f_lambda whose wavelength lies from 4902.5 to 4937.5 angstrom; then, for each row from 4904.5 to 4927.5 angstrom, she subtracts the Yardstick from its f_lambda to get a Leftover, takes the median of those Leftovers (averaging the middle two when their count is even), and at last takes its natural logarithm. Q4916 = -0.67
